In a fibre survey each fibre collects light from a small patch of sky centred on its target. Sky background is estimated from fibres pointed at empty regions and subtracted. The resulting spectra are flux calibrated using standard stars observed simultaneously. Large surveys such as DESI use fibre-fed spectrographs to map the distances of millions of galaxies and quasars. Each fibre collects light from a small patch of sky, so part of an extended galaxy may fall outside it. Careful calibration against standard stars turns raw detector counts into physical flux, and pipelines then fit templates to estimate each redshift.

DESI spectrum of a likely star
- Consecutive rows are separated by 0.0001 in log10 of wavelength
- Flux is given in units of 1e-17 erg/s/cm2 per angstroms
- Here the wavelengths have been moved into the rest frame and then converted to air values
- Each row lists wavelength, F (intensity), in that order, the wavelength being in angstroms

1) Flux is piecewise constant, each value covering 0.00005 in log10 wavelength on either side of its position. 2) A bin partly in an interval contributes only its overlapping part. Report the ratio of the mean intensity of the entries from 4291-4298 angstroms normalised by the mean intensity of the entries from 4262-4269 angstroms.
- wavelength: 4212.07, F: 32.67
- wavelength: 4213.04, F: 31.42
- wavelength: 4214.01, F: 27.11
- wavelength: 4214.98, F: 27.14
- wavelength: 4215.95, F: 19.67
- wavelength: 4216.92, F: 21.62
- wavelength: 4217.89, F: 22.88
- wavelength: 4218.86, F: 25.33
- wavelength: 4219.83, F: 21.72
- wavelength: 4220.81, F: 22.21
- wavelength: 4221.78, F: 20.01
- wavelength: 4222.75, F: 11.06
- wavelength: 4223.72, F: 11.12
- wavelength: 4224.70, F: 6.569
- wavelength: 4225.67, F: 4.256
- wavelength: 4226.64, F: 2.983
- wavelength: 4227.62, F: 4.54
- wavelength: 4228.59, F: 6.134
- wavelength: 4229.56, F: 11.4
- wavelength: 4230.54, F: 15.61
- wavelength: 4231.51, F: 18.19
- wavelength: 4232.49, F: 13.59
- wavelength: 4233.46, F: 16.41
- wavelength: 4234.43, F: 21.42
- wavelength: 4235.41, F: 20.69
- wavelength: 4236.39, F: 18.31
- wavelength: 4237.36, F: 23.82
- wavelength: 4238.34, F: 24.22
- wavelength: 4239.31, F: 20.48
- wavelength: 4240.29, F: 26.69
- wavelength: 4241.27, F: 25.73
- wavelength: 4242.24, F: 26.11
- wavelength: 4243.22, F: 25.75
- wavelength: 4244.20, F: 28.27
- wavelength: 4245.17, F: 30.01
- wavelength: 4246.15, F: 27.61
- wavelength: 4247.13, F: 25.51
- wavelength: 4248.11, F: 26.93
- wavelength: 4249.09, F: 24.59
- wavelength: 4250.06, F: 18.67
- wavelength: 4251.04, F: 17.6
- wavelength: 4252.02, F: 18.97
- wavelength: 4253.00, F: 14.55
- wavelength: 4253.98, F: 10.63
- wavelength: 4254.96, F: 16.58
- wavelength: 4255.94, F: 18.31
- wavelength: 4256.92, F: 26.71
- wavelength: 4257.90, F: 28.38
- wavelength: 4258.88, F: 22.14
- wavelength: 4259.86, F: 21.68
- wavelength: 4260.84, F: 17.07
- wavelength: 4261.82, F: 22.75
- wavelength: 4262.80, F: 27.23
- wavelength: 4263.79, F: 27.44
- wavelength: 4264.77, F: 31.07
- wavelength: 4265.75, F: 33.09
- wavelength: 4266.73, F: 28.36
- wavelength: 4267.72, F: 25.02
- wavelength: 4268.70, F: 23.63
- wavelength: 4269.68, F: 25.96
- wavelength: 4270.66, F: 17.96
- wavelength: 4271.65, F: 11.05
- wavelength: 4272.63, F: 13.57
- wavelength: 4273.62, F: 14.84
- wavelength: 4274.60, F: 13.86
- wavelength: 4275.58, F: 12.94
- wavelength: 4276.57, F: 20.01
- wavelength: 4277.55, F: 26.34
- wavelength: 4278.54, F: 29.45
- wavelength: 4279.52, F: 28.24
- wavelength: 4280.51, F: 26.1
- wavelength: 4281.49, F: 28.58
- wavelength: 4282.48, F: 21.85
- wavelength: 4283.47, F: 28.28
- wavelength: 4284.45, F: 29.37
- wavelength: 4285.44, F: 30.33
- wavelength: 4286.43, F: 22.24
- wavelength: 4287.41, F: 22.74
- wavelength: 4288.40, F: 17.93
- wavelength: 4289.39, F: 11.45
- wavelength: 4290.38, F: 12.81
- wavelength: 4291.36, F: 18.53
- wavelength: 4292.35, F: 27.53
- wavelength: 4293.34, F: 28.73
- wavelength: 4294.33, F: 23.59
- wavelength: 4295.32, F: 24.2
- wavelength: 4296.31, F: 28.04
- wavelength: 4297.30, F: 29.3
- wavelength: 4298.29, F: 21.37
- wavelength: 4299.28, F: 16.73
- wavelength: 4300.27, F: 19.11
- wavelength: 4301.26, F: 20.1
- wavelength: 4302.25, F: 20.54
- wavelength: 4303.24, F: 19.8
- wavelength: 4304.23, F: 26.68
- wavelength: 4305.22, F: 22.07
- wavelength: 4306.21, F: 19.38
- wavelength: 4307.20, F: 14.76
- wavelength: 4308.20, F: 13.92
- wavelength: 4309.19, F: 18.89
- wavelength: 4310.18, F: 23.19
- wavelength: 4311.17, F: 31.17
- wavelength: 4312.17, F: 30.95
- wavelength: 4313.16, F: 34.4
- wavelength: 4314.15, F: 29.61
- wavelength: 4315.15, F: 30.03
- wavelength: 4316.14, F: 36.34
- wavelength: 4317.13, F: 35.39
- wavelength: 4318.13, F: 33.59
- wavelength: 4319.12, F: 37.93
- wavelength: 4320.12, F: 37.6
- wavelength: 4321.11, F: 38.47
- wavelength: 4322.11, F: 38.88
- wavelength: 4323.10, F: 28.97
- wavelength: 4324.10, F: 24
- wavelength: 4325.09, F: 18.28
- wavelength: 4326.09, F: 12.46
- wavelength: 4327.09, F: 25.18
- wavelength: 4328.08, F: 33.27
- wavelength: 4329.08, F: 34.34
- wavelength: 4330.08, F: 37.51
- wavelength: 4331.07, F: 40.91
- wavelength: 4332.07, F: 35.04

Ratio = 0.9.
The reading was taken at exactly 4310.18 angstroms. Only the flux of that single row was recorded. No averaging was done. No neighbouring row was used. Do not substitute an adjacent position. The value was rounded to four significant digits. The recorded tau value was 23.19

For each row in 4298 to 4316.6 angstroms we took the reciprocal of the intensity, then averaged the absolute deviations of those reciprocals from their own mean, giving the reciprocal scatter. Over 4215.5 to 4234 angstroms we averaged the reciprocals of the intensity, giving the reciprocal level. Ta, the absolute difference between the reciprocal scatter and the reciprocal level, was 0.0924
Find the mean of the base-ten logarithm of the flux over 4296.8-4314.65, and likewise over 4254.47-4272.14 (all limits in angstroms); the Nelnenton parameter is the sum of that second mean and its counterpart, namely 2.70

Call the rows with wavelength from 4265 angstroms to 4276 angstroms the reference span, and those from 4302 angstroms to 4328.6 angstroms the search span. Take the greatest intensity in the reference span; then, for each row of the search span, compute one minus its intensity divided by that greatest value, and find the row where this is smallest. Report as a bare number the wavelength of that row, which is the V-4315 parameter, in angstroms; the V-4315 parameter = 4322.11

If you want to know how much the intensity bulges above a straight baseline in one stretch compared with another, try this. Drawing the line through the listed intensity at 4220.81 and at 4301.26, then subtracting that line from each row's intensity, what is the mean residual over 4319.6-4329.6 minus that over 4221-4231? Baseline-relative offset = 22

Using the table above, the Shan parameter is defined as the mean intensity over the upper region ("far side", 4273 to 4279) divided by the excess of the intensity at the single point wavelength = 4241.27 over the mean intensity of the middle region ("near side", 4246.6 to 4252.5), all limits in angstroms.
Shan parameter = 5.3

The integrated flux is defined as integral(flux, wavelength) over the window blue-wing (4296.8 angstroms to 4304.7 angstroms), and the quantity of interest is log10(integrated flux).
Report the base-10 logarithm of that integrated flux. 2.2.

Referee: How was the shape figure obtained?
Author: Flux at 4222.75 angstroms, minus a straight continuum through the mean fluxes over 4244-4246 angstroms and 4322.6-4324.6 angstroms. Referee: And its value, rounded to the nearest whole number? -19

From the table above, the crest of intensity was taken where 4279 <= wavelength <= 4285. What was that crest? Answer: 29.37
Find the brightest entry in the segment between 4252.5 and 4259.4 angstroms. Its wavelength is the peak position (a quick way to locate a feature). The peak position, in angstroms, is 4257.90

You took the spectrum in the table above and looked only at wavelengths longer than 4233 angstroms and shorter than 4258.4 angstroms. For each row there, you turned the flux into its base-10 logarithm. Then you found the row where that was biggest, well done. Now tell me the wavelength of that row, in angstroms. 4245.17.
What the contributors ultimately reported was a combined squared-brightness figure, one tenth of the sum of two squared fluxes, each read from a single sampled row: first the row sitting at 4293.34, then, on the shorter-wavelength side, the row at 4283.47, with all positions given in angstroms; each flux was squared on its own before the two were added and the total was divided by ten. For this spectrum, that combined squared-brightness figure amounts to 163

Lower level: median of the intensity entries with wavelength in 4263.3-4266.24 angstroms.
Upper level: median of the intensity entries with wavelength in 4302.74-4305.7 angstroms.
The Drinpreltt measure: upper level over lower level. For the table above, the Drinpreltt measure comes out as 0.7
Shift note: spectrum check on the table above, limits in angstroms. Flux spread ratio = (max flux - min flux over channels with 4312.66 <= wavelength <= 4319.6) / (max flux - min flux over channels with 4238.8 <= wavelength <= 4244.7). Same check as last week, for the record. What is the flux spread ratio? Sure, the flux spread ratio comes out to 1.1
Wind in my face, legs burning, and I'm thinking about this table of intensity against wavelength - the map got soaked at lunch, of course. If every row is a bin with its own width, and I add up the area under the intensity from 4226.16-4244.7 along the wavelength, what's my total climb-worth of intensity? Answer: 342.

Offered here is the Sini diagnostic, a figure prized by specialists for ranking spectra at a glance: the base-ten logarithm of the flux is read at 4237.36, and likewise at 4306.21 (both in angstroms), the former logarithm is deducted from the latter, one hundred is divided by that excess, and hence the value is -1116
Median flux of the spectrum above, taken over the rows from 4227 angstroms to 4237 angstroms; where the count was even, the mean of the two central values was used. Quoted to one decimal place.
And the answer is 16.0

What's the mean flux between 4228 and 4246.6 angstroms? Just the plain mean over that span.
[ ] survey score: 21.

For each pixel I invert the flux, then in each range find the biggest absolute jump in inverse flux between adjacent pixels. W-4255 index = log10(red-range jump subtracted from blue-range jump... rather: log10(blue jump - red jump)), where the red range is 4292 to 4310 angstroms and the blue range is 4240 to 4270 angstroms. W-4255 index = -1.83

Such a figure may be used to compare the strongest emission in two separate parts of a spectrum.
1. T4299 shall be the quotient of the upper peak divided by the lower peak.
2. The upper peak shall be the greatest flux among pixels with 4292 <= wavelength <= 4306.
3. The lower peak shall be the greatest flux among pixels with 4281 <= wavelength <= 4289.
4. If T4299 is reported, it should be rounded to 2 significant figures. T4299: 0.97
